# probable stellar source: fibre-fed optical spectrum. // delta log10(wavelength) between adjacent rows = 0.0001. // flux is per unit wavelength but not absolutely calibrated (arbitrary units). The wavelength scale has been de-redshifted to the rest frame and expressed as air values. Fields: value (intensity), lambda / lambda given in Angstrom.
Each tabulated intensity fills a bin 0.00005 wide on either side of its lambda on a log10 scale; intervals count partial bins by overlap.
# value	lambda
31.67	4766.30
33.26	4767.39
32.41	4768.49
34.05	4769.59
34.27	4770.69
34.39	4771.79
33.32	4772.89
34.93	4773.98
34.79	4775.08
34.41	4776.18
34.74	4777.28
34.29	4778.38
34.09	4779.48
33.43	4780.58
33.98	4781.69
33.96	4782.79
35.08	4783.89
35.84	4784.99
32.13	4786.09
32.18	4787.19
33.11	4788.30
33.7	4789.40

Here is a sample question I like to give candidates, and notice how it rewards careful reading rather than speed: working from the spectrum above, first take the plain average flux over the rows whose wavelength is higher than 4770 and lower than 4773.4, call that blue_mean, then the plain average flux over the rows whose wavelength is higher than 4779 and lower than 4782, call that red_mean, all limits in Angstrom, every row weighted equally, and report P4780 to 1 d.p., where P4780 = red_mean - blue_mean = -0.2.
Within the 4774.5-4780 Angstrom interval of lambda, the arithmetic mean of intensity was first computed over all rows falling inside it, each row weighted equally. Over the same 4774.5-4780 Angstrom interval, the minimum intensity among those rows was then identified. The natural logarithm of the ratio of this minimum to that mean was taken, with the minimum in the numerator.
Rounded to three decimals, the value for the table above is -0.011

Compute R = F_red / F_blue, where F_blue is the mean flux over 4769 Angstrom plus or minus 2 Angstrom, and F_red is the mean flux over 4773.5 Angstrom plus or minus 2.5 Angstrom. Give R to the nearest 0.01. 1.03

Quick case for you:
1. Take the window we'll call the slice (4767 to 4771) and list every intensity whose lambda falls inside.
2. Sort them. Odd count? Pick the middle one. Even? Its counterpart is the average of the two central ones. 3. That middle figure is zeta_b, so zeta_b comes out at 33.7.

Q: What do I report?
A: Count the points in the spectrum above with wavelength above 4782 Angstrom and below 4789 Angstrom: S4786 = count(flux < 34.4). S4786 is 4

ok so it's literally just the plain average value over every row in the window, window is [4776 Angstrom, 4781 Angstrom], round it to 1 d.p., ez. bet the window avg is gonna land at 34.2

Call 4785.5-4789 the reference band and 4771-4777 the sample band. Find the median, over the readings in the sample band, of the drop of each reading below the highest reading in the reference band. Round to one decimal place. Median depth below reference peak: -1.3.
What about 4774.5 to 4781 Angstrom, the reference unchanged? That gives -1.2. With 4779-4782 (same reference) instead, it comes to -0.9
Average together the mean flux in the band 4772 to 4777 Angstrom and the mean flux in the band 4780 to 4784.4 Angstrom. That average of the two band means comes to 34.2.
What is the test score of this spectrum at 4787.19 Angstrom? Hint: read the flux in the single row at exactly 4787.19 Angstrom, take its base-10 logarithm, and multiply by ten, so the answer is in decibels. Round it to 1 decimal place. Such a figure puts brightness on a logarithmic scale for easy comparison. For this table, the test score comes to 15.1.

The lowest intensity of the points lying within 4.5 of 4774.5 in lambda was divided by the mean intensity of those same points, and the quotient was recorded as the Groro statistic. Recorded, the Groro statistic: 0.969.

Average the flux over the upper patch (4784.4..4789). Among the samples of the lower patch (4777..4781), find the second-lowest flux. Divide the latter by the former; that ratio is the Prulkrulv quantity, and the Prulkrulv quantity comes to 1.02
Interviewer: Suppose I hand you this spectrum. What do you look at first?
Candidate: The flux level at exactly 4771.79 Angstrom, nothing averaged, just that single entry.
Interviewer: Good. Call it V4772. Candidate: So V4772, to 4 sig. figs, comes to 34.39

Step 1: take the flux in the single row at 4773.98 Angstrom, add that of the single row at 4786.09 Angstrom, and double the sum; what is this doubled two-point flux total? 134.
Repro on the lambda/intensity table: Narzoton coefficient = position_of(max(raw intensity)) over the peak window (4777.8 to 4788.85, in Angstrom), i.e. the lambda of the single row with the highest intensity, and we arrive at 4784.99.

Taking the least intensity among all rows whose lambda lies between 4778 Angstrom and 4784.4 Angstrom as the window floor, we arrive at 33.43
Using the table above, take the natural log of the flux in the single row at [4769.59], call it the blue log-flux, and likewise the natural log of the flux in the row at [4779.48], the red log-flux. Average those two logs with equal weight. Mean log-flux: 3.53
